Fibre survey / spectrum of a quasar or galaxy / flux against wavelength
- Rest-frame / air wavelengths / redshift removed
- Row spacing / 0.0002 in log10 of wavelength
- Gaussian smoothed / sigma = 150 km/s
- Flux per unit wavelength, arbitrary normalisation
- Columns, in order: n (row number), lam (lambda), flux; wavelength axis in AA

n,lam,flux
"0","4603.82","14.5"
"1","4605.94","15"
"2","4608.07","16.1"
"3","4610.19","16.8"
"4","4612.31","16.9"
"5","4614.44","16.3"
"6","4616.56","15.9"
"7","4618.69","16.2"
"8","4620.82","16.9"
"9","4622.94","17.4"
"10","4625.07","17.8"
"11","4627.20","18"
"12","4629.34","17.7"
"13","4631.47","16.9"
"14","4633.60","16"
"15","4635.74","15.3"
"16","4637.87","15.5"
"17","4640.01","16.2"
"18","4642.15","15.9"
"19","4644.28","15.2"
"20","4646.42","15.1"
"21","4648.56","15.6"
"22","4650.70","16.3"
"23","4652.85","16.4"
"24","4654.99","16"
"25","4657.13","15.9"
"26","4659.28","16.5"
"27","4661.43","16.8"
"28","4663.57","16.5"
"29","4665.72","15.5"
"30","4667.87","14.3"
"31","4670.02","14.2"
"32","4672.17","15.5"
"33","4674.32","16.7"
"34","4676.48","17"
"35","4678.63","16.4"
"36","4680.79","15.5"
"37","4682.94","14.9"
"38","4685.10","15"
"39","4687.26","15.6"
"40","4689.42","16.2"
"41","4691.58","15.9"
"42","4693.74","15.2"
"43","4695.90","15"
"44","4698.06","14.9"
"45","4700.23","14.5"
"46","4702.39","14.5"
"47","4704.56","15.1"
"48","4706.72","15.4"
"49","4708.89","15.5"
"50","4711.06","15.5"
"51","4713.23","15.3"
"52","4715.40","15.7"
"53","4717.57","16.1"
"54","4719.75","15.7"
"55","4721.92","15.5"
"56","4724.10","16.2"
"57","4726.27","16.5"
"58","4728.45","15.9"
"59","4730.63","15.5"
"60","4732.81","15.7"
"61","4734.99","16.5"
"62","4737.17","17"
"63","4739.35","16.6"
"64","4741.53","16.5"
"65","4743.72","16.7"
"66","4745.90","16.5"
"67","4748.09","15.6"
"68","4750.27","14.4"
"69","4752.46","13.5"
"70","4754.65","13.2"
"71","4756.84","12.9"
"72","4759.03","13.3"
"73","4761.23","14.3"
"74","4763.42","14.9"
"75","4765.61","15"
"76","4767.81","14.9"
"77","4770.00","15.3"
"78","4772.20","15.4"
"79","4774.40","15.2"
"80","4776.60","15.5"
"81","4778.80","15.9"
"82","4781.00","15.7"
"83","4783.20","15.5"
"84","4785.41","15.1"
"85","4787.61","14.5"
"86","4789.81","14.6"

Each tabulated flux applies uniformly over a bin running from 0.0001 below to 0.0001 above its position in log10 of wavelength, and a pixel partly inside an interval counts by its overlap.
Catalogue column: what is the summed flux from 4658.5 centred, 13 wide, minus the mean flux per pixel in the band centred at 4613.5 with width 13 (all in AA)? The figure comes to 81.7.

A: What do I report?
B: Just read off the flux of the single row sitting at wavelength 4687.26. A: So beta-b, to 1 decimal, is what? 15.6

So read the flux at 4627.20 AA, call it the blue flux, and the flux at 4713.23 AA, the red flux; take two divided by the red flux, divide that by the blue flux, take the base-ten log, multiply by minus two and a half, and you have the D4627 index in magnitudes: 5.35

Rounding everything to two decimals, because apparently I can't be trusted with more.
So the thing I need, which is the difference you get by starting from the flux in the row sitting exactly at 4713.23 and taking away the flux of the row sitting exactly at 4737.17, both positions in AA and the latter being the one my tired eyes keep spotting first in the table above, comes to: -1.70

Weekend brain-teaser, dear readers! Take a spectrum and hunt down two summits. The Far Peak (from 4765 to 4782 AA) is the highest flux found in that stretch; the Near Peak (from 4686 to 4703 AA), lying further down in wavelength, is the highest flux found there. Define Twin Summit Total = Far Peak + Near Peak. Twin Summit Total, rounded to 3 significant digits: 32.1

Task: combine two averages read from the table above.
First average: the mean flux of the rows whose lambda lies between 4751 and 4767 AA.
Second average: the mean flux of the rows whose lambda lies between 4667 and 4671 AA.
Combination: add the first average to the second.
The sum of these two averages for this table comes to 28.1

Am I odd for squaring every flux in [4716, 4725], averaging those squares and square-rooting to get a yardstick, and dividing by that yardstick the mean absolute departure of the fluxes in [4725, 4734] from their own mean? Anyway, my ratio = 0.019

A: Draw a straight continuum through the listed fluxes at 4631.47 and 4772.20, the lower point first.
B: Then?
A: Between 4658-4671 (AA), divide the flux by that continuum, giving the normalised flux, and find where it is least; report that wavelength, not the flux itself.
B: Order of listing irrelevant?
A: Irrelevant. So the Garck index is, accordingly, 4670.02 AA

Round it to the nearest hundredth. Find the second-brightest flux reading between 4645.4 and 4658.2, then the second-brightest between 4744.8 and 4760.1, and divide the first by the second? 1.04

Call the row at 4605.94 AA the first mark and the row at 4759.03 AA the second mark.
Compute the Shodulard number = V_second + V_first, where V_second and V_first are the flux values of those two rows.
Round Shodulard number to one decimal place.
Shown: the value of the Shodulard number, 28.3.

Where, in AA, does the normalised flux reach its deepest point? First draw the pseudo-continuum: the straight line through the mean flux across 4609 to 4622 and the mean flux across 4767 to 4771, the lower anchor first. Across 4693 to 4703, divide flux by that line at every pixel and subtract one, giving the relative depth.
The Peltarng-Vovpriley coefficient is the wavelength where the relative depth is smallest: 4700.23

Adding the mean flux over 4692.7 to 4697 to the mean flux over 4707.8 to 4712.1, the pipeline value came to 30.6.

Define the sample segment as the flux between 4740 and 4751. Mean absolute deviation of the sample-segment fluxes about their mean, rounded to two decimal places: 0.75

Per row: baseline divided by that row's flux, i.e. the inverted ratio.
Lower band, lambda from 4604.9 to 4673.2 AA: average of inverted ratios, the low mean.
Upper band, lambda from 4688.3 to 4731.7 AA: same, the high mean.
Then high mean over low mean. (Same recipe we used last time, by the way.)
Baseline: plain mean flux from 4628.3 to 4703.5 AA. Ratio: 1.04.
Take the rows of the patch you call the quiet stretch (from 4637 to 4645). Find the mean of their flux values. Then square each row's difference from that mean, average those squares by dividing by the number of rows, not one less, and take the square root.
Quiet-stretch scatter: 0.38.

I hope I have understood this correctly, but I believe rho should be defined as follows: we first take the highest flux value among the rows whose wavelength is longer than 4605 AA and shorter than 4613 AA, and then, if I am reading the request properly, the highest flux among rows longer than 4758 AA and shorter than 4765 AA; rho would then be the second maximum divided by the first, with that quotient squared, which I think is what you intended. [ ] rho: 0.78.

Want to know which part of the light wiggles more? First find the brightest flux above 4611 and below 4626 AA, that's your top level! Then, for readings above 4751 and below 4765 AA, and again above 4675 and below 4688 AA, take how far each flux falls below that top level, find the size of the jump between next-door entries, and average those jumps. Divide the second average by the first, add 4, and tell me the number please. 5.1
